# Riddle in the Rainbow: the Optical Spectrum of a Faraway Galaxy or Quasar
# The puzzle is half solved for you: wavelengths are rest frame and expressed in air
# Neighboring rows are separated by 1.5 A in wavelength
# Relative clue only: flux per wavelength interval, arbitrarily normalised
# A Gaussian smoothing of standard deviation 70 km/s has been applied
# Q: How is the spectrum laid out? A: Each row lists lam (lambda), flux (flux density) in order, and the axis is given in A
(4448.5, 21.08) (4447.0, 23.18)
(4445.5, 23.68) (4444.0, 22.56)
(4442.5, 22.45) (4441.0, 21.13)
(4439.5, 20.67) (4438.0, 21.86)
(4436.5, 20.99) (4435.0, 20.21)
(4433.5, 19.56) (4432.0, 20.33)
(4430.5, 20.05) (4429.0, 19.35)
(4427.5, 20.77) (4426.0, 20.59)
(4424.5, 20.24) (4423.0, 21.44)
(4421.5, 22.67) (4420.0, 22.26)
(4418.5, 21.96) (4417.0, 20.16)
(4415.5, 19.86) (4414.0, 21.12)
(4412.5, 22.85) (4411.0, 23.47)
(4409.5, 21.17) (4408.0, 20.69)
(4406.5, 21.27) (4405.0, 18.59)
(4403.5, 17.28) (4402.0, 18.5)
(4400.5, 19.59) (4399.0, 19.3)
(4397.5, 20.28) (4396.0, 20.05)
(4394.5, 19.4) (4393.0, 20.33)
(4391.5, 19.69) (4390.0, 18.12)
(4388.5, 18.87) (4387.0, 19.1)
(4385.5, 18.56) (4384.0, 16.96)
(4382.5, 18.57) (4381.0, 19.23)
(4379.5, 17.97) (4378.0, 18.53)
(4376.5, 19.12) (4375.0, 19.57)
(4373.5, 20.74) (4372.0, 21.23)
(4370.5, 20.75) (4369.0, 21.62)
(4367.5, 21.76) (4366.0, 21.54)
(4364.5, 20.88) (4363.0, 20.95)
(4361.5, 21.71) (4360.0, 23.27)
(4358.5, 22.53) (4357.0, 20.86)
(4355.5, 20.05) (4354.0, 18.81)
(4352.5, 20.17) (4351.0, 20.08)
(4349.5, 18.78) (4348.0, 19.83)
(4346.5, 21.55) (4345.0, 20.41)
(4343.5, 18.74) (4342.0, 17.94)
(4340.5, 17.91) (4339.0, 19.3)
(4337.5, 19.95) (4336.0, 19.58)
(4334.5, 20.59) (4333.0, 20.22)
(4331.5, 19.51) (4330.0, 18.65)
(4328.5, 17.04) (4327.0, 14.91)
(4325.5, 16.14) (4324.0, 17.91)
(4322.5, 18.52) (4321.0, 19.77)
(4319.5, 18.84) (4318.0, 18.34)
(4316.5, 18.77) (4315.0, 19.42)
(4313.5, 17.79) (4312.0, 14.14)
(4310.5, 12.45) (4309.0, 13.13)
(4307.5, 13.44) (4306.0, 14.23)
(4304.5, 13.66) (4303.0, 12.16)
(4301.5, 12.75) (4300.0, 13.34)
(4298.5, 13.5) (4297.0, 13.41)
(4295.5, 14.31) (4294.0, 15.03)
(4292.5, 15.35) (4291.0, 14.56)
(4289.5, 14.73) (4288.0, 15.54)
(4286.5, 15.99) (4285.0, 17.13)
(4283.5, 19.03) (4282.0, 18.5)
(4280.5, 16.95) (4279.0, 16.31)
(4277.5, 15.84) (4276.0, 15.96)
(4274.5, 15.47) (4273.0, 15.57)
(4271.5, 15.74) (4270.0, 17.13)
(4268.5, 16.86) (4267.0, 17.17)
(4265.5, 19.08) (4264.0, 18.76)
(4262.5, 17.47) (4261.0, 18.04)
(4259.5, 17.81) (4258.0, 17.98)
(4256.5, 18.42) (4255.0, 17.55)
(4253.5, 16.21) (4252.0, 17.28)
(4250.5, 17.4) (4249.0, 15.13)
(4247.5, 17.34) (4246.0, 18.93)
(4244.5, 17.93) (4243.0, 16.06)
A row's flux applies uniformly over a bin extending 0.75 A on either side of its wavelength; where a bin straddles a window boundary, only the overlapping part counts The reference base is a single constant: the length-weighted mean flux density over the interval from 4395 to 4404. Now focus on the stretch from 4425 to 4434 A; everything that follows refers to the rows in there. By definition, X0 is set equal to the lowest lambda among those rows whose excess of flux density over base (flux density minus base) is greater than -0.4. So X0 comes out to 4426.0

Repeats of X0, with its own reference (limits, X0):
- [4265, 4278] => 4265.5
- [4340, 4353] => 4345.0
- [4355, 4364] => 4355.5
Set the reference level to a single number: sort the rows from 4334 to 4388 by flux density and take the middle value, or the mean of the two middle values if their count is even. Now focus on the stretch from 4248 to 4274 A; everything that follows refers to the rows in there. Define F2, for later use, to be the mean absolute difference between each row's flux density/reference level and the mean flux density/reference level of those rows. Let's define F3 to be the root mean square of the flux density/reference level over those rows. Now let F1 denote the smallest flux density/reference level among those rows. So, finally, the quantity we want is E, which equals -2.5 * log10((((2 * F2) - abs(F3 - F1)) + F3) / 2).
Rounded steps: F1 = 0.76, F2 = 0.04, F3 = 0.865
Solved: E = 0.94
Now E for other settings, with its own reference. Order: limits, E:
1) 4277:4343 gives 0.96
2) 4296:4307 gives 1.21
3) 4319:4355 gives 0.92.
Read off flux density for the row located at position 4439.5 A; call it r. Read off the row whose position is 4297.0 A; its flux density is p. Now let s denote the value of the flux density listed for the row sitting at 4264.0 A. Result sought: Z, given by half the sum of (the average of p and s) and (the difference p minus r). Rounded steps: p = 13.41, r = 20.67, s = 18.76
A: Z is 4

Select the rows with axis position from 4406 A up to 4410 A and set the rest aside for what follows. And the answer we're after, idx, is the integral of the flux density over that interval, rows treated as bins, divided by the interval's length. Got 21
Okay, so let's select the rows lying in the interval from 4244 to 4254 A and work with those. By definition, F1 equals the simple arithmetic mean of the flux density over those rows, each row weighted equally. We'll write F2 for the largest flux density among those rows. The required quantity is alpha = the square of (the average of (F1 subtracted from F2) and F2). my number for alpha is 107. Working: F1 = 17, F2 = 18.93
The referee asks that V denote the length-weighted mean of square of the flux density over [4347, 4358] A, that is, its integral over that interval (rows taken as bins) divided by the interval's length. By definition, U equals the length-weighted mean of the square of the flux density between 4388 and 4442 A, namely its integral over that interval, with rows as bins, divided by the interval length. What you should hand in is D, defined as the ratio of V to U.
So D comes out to 0.95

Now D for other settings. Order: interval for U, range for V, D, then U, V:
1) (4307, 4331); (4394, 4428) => 1.47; 291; 426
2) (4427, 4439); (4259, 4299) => 0.65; 416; 270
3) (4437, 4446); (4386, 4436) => 0.85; 484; 413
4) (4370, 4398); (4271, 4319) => 0.65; 374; 241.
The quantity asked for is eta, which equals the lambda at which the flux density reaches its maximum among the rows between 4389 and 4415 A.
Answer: 4411.0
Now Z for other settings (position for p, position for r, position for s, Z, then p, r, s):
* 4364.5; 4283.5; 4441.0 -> 11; 20.88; 19.03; 21.13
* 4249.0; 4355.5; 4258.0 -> 6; 15.13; 20.05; 17.98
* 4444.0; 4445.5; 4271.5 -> 9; 22.56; 23.68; 15.74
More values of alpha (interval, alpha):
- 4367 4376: 127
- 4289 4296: 63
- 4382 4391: 98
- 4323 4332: 117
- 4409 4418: 163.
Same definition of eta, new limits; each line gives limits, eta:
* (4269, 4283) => 4282.0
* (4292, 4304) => 4292.5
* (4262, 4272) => 4265.5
